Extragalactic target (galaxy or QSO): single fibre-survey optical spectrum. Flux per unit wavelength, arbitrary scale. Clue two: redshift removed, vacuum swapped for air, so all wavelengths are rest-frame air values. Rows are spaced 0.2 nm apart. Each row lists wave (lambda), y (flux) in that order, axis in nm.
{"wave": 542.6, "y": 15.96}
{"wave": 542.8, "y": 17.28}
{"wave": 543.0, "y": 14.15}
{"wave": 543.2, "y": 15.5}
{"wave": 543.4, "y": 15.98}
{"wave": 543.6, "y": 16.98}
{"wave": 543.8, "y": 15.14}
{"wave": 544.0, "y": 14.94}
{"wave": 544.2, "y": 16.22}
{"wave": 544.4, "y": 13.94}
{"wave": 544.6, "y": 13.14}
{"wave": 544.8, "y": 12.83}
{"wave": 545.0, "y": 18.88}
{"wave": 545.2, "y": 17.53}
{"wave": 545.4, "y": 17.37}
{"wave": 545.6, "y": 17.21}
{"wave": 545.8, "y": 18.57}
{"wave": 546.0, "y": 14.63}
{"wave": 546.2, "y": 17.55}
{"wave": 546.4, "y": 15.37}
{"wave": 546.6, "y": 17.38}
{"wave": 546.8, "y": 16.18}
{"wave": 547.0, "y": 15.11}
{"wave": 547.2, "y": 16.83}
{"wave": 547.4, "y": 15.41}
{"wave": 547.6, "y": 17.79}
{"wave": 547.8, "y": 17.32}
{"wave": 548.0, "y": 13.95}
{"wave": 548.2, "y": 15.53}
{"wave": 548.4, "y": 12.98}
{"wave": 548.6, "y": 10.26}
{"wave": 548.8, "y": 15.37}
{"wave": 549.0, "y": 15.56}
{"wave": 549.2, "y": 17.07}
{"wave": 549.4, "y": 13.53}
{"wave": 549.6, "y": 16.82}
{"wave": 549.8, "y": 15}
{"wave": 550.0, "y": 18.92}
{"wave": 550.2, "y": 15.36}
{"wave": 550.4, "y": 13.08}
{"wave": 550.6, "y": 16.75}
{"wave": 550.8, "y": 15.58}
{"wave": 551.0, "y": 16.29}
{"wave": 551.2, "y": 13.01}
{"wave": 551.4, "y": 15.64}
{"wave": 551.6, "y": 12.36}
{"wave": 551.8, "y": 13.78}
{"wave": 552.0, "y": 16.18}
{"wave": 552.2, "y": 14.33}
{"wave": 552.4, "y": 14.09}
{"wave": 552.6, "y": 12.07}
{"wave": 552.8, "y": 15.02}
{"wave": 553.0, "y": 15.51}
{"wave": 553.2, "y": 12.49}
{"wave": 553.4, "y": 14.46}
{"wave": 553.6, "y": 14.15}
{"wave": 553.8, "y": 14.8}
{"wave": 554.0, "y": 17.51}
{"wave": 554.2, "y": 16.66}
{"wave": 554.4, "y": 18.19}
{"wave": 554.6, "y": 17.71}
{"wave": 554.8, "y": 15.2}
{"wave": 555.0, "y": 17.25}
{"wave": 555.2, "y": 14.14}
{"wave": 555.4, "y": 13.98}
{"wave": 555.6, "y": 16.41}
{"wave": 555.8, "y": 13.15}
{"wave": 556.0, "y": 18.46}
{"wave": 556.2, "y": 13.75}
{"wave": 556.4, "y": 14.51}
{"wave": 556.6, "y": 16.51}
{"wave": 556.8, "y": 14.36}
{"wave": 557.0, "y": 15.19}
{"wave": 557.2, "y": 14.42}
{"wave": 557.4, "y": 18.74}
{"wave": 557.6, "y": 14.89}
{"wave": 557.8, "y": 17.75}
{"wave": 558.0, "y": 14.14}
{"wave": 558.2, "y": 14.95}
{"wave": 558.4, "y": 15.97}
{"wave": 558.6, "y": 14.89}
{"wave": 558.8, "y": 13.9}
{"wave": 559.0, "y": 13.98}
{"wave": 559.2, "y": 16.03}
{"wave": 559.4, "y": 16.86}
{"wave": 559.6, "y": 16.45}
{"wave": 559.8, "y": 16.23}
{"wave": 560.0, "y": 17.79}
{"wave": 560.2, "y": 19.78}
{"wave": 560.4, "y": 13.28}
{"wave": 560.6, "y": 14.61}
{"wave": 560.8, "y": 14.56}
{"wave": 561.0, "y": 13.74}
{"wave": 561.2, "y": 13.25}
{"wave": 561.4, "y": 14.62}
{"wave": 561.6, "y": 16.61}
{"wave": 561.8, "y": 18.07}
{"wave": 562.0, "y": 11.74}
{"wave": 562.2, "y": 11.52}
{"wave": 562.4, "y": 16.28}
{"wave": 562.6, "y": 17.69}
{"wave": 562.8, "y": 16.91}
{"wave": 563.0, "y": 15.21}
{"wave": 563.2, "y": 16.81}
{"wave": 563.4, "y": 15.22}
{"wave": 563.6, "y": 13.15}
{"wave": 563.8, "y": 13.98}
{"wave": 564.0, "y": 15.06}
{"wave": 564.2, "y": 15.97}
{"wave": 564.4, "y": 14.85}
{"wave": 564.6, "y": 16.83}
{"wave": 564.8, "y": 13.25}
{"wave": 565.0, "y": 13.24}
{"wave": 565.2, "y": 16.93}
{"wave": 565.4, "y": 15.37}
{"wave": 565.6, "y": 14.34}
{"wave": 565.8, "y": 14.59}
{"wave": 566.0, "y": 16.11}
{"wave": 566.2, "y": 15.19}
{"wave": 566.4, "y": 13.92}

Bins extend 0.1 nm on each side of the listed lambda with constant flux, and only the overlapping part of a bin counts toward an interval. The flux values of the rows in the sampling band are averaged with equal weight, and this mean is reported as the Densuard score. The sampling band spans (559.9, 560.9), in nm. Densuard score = 16.0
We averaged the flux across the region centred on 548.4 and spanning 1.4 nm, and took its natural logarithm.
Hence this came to 2.67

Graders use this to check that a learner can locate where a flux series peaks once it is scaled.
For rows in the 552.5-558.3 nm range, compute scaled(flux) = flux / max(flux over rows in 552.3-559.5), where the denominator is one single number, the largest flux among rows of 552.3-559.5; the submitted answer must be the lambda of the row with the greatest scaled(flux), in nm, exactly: 557.4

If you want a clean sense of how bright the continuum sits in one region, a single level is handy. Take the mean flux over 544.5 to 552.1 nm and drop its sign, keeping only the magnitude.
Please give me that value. 15.6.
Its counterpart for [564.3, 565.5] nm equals 15.1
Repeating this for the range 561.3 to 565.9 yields 15.1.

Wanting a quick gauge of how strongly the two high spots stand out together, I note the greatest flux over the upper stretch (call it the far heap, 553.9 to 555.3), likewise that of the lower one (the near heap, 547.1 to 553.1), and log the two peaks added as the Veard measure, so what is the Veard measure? 37.1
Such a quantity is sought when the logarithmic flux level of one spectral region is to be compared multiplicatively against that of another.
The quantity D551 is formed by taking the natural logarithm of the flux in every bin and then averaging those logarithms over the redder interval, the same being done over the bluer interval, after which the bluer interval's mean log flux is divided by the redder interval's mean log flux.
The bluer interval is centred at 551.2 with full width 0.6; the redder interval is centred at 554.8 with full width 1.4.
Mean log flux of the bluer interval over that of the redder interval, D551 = 0.97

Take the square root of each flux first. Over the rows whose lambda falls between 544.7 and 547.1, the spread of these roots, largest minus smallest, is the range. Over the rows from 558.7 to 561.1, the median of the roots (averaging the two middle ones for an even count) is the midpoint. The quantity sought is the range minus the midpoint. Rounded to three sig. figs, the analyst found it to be -3.15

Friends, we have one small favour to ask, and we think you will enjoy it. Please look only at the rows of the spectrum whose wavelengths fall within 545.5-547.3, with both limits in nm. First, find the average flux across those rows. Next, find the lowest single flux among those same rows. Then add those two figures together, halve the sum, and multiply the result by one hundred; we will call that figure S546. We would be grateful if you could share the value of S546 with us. 1558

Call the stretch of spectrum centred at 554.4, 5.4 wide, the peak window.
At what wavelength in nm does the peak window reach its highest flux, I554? 556.0 nm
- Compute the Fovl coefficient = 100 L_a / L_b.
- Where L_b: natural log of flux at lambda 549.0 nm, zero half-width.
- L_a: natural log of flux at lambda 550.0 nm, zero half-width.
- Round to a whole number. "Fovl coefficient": 107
